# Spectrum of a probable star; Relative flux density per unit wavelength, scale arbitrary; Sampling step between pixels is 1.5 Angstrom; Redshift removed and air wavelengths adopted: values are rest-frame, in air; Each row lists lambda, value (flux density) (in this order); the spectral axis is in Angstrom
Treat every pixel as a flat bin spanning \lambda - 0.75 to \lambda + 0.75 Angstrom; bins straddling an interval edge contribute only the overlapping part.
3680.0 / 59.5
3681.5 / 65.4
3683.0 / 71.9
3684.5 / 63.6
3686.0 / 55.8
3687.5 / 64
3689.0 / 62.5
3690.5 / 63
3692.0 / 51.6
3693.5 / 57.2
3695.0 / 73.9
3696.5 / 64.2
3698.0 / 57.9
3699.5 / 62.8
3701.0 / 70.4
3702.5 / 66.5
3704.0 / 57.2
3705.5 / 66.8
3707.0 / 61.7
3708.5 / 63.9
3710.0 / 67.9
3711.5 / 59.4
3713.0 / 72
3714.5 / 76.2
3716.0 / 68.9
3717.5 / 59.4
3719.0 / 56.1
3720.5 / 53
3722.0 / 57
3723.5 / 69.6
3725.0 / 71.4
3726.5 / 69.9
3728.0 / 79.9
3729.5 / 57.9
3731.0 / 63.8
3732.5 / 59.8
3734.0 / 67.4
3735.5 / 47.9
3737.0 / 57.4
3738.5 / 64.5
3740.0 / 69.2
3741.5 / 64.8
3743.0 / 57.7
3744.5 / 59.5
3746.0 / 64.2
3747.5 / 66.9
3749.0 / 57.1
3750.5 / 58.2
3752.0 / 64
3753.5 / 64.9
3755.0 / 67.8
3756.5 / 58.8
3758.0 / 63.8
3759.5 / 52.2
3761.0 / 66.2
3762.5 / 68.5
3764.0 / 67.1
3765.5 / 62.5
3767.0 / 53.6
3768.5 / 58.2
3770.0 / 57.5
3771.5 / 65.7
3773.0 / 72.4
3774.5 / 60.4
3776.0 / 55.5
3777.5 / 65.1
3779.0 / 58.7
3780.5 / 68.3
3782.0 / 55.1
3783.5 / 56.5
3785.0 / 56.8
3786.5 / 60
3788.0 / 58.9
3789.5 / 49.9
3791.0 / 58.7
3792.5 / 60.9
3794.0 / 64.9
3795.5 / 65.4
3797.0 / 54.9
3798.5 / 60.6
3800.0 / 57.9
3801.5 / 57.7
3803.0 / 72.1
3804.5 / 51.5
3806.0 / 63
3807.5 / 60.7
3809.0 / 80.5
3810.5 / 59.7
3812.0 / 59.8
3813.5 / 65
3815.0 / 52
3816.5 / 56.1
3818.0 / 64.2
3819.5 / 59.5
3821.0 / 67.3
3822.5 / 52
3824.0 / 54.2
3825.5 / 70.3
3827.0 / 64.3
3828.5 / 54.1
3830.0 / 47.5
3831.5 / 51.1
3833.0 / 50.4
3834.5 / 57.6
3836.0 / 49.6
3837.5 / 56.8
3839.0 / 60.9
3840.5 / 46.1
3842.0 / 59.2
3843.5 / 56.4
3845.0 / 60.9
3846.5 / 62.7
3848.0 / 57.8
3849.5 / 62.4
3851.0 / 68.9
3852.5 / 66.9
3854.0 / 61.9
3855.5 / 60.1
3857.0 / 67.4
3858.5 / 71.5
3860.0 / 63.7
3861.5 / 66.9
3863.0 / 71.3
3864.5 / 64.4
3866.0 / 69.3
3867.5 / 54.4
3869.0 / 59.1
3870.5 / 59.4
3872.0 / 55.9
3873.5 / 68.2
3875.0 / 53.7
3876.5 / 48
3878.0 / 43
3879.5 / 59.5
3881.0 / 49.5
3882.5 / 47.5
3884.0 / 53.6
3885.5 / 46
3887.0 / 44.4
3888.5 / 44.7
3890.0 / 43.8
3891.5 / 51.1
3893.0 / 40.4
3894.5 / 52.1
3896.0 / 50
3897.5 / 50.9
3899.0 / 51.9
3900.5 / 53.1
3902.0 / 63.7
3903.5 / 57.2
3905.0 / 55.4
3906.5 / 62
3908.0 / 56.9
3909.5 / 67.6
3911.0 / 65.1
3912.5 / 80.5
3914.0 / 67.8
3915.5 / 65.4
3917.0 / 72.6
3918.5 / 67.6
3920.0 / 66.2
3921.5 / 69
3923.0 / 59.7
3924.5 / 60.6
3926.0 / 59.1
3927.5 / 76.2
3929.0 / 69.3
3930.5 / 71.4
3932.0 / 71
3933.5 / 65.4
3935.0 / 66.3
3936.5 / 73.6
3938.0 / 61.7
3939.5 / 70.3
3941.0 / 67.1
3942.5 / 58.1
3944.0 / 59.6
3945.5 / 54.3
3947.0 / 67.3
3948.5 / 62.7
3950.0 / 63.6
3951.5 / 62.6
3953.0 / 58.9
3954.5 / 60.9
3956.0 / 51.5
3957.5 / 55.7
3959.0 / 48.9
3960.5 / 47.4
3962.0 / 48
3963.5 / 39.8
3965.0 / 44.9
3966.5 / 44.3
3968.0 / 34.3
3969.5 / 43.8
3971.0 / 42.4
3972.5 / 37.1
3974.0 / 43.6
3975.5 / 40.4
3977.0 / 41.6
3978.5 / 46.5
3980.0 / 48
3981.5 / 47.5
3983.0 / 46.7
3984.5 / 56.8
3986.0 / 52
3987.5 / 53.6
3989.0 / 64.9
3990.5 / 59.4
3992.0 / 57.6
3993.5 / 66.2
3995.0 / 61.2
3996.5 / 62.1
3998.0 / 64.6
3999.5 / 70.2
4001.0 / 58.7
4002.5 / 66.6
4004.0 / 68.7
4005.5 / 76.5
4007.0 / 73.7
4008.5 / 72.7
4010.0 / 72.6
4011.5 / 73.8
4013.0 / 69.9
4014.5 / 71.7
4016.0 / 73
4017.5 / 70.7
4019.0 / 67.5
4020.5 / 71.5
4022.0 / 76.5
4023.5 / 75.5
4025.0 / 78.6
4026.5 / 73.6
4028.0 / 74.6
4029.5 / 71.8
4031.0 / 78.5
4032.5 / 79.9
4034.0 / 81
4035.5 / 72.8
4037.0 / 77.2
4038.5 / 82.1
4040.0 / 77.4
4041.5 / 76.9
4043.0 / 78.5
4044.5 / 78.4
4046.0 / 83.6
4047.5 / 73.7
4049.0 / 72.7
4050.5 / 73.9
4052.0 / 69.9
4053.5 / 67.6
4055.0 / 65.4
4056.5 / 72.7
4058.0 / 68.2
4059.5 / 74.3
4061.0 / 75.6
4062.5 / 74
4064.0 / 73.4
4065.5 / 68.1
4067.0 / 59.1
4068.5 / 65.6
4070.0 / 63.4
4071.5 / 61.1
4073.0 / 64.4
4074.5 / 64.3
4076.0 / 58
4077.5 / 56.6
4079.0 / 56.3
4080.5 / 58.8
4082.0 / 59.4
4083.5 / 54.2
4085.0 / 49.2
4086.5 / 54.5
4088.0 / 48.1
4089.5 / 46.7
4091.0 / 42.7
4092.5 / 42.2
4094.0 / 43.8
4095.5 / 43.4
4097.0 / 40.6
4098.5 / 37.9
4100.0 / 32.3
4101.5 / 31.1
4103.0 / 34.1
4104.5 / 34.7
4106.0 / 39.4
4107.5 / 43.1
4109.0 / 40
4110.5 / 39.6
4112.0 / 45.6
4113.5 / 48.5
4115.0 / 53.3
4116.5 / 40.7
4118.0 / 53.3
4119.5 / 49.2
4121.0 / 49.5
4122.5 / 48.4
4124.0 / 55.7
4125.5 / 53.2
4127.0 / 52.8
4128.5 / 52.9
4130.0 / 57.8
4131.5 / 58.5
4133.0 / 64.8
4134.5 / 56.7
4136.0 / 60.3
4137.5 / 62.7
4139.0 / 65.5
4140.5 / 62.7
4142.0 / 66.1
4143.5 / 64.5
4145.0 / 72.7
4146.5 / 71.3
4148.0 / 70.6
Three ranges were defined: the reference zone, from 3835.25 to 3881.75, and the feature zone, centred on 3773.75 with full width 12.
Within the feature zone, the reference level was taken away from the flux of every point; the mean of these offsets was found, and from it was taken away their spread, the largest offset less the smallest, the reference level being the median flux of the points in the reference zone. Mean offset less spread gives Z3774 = -15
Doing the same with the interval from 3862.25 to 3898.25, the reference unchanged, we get -38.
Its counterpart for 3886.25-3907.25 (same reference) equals -32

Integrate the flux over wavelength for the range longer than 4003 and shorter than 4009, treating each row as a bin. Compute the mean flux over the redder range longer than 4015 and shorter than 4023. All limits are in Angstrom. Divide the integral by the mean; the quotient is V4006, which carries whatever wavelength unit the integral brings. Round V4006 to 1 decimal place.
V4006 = 6.1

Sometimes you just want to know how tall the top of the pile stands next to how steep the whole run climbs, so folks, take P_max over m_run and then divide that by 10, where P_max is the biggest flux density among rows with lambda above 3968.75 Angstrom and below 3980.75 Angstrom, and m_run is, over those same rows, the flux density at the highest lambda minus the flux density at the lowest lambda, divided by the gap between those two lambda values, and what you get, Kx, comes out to 12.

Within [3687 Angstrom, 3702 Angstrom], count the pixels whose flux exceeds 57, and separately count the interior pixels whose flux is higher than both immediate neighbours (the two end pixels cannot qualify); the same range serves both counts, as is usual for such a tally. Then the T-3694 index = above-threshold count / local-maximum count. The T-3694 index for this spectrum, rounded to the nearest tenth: 4.5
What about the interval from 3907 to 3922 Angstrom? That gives 3.0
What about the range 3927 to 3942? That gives 3.3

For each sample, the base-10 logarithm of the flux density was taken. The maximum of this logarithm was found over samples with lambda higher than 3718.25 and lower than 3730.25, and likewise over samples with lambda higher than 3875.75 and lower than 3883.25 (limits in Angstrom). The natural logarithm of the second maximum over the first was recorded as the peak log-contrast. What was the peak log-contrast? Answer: -0.070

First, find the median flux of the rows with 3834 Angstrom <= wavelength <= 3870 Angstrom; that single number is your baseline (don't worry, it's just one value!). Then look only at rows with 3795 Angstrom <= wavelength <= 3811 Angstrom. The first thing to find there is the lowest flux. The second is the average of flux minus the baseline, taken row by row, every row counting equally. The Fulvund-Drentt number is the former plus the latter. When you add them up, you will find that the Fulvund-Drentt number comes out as 52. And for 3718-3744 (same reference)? 49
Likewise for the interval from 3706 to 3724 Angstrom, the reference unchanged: 55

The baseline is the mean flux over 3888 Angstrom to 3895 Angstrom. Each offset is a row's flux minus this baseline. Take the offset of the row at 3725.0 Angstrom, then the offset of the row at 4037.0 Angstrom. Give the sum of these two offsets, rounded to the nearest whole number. 56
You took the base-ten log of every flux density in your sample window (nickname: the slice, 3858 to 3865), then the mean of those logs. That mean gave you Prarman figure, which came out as 1.83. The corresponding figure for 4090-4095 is 1.63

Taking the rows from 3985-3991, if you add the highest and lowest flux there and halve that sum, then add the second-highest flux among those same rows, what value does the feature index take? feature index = 118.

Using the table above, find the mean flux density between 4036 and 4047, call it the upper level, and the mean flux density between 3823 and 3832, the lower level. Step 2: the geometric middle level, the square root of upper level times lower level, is 67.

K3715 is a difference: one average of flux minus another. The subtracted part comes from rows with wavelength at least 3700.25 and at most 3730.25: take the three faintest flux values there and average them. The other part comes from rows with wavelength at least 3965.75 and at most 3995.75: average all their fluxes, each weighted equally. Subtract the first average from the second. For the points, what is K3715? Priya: -6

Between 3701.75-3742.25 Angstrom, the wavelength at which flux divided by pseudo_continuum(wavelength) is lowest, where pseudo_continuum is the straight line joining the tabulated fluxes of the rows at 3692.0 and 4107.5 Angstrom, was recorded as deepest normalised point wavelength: 3735.5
